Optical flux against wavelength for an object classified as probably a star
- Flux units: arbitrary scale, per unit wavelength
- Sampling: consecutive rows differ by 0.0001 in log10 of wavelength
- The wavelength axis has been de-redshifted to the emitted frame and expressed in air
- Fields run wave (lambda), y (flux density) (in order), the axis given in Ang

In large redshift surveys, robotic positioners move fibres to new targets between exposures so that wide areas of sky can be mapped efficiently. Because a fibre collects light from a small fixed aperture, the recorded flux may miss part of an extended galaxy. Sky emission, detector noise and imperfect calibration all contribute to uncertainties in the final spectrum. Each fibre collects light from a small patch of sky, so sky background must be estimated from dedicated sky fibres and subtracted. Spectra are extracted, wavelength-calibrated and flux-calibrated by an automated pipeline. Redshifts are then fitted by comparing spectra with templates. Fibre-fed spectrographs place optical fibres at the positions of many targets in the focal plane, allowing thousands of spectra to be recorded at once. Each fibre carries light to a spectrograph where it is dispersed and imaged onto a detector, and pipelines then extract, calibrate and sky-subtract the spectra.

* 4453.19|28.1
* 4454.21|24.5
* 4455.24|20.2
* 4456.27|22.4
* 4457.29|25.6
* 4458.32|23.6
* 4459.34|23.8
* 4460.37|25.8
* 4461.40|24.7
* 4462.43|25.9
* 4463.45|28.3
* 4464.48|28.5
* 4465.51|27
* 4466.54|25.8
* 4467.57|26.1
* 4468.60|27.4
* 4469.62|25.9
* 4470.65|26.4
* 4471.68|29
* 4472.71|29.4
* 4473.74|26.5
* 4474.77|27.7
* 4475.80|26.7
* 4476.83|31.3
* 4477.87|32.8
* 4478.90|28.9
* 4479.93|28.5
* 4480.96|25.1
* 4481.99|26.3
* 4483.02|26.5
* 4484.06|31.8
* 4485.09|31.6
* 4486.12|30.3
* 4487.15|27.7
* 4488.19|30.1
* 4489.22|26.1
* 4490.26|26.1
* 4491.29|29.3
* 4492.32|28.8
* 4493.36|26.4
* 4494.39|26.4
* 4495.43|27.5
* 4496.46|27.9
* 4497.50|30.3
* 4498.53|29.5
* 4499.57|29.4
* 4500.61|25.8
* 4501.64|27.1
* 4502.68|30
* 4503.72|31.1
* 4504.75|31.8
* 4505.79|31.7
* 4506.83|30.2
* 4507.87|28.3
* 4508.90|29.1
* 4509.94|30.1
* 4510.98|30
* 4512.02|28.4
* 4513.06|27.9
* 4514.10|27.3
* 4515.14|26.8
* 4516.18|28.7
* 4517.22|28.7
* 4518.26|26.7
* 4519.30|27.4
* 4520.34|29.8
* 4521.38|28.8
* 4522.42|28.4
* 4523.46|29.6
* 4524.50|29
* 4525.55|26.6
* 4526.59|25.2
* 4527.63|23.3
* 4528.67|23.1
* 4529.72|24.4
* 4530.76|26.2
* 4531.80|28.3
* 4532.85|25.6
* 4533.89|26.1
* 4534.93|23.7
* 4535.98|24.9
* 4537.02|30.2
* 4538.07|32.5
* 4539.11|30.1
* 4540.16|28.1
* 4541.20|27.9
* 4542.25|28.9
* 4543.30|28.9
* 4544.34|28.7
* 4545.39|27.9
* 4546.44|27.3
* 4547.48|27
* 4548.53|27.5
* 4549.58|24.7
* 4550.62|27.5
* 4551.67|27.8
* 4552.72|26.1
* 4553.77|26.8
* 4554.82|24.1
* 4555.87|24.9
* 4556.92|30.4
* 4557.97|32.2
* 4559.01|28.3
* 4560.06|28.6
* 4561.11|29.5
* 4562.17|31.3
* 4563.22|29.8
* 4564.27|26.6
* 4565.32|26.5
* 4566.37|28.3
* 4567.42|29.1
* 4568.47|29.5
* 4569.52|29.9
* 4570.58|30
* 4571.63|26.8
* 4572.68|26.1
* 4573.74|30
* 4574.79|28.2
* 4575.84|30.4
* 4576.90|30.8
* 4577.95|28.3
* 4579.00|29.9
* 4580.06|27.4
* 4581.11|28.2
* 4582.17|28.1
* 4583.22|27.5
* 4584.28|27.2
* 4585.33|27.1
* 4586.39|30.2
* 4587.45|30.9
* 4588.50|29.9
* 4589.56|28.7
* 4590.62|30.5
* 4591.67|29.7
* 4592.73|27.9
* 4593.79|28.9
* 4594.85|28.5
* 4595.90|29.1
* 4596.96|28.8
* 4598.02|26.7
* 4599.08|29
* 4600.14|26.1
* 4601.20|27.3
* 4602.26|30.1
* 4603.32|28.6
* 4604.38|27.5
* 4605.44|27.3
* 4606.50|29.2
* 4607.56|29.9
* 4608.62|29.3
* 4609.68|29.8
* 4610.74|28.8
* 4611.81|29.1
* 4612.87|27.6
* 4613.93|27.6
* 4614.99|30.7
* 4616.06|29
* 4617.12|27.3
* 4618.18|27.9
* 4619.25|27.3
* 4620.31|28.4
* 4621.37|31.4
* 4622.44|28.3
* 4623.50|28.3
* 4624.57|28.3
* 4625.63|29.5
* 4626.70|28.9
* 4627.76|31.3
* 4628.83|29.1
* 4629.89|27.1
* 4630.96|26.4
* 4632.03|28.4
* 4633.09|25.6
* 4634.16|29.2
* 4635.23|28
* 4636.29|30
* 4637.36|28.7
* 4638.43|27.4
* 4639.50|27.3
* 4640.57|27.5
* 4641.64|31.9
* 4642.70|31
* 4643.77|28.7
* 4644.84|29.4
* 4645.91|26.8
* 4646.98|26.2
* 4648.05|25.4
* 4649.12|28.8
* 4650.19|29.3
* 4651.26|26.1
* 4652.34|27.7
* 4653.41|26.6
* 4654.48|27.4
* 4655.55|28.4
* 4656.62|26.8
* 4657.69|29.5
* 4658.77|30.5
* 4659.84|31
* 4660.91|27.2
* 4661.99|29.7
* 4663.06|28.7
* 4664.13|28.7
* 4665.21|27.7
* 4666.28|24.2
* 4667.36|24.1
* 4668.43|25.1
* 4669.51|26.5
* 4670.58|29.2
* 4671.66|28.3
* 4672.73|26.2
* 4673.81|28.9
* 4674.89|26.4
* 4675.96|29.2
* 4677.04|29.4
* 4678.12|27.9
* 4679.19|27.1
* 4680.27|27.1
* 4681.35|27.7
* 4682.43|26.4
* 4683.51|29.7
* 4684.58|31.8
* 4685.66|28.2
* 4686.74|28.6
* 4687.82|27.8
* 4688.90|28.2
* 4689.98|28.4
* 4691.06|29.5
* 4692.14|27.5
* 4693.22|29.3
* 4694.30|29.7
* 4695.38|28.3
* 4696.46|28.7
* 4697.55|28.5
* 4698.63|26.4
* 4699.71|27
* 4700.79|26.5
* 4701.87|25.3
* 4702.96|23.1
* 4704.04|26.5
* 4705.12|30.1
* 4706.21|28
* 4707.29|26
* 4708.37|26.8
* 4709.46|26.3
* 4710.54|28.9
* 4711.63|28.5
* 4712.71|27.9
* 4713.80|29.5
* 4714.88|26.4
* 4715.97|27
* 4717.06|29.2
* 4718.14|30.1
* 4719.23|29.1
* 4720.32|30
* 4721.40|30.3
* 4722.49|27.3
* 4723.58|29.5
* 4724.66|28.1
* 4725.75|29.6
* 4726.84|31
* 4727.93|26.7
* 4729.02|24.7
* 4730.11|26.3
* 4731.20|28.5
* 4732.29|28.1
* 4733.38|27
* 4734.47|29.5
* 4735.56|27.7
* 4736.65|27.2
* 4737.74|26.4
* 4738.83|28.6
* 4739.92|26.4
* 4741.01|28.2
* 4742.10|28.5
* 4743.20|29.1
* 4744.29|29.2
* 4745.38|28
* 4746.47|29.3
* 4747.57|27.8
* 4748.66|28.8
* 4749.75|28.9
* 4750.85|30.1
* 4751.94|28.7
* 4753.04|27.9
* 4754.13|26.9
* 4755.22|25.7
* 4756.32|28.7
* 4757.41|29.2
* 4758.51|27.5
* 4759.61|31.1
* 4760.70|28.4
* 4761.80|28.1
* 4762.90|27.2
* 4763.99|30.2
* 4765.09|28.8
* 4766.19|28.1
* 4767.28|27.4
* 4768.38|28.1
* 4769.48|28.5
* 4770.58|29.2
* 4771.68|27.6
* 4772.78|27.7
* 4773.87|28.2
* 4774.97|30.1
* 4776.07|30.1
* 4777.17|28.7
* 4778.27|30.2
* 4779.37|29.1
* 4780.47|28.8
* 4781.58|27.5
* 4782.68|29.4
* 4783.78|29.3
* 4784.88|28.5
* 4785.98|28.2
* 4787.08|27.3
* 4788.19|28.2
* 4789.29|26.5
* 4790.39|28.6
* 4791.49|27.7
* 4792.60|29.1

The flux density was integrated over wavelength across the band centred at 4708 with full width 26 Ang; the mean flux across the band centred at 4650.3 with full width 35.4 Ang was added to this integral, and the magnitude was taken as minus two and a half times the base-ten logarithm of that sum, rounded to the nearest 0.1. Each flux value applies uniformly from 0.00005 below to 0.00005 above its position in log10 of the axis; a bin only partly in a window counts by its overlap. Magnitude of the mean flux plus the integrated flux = -7.2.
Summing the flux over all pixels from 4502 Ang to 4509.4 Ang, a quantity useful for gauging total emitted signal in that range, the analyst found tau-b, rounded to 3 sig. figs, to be 212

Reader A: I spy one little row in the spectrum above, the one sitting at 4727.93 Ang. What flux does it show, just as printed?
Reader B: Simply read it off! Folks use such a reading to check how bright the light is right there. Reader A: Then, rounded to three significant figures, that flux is 26.7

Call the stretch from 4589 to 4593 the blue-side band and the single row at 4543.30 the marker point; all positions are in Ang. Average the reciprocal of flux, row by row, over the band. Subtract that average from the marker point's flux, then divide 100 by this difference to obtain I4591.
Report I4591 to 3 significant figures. 3.46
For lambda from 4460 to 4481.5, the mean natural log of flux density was 3.31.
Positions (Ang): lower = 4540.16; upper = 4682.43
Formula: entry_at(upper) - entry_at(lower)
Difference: -2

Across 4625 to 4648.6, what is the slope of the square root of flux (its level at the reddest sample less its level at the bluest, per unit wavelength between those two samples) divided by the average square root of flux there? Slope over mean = -0.0033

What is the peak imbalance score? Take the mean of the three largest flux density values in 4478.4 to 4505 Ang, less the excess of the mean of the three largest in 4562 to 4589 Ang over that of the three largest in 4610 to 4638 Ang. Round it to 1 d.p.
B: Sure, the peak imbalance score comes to 31.9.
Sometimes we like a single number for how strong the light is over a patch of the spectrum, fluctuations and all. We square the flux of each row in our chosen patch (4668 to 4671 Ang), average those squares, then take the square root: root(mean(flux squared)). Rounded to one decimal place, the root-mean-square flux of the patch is 27.0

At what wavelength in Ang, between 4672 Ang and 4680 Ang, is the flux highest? 4677.04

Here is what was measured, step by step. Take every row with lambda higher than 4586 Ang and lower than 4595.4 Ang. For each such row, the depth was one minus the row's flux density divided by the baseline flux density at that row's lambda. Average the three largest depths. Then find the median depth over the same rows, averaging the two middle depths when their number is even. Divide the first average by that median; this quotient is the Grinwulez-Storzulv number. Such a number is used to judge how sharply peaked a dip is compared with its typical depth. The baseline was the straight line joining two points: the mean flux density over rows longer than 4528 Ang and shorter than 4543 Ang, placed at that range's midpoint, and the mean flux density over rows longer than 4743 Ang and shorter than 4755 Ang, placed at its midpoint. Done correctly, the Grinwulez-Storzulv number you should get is 0.4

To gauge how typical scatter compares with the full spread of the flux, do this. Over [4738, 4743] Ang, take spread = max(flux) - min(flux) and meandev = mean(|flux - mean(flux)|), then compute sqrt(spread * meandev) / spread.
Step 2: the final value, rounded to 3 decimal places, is 0.589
